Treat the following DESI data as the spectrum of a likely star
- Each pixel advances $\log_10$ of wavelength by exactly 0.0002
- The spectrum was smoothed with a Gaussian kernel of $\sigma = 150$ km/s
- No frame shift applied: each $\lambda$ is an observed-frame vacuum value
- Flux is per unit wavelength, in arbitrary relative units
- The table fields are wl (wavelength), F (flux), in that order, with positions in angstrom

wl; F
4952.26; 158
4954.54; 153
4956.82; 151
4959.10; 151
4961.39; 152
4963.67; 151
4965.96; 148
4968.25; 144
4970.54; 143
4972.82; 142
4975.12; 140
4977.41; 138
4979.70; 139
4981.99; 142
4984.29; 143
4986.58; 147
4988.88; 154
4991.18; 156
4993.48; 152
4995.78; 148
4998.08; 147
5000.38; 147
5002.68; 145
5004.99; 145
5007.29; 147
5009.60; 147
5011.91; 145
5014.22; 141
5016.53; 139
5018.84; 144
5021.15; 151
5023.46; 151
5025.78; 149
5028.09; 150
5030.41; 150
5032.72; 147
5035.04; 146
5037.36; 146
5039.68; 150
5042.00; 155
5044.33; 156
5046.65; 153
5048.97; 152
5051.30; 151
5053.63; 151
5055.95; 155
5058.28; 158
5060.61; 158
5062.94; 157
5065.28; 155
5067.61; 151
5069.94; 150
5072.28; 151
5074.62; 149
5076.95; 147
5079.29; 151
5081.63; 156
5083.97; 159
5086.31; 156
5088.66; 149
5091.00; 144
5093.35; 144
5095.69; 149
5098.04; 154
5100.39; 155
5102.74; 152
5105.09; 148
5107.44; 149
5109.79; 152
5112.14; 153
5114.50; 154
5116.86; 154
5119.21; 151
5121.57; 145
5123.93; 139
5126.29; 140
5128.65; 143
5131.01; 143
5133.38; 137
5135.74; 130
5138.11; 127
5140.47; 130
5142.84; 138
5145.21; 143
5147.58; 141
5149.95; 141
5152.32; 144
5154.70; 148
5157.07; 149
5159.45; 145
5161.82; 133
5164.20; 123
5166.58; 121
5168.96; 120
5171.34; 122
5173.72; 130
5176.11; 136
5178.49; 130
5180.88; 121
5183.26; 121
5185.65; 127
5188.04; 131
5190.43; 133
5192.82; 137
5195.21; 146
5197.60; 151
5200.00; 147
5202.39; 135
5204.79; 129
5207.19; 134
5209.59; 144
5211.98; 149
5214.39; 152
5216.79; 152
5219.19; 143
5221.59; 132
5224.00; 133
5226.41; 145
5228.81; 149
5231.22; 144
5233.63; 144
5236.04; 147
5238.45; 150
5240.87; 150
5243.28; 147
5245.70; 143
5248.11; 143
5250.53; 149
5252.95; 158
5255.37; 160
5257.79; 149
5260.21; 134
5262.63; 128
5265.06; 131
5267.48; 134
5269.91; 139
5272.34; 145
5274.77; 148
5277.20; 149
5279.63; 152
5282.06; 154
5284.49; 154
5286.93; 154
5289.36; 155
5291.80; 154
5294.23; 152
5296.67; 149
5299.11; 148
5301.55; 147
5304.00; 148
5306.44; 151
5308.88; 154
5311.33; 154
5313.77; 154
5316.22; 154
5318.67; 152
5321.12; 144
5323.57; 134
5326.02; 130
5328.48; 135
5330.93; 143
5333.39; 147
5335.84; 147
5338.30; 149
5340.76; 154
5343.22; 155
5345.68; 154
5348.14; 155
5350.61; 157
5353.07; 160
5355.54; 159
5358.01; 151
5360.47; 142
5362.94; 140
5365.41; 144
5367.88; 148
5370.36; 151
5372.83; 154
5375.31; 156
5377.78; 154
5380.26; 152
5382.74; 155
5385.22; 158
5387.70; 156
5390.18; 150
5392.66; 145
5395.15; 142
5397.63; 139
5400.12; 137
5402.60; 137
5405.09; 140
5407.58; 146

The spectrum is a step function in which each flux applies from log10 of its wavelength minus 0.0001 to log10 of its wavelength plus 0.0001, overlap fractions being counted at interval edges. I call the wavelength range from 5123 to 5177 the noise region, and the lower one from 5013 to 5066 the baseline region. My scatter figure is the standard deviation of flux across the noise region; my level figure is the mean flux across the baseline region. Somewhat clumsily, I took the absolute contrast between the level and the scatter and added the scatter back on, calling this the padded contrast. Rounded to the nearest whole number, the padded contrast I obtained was 151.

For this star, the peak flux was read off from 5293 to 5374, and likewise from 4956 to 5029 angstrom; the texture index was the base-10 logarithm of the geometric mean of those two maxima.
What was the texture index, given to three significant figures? 2.20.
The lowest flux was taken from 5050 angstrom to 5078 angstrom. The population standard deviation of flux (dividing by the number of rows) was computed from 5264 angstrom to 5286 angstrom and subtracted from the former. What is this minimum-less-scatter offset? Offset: 139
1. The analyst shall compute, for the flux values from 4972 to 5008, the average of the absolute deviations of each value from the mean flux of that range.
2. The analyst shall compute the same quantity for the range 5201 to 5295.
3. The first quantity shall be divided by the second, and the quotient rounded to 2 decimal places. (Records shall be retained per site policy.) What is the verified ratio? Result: 0.58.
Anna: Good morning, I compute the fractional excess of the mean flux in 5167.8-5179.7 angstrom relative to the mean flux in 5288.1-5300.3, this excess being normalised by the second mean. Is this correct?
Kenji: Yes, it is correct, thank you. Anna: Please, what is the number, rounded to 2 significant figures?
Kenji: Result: -0.16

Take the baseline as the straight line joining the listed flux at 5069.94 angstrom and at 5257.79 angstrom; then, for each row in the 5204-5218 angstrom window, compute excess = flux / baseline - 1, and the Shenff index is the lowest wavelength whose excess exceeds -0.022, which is 5211.98 angstrom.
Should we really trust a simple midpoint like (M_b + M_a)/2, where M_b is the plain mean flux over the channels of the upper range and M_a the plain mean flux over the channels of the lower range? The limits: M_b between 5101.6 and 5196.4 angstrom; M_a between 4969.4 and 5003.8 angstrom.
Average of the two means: 142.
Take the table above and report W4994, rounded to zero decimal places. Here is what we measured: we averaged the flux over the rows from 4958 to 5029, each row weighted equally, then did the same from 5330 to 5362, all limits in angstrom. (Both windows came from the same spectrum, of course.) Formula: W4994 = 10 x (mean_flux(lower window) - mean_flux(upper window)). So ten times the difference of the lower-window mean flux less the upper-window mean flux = -54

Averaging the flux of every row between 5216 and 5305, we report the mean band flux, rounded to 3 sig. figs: 146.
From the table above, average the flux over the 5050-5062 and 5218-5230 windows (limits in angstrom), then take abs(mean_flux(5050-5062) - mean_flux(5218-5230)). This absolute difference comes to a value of 14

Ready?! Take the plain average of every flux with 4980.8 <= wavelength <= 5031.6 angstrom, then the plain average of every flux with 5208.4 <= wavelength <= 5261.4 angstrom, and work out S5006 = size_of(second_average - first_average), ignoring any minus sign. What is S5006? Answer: 1.0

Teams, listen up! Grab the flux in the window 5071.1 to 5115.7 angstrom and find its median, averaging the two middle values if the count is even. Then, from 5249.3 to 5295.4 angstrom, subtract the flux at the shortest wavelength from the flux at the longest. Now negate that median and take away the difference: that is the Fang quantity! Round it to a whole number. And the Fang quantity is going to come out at -154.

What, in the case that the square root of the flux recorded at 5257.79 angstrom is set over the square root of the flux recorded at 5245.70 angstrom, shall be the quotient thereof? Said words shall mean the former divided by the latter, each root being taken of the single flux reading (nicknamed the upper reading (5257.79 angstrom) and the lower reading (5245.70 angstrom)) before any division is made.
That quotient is 1.02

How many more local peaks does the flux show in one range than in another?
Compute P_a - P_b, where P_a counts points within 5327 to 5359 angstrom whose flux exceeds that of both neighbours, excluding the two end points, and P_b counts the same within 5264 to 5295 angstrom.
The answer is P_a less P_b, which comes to 1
